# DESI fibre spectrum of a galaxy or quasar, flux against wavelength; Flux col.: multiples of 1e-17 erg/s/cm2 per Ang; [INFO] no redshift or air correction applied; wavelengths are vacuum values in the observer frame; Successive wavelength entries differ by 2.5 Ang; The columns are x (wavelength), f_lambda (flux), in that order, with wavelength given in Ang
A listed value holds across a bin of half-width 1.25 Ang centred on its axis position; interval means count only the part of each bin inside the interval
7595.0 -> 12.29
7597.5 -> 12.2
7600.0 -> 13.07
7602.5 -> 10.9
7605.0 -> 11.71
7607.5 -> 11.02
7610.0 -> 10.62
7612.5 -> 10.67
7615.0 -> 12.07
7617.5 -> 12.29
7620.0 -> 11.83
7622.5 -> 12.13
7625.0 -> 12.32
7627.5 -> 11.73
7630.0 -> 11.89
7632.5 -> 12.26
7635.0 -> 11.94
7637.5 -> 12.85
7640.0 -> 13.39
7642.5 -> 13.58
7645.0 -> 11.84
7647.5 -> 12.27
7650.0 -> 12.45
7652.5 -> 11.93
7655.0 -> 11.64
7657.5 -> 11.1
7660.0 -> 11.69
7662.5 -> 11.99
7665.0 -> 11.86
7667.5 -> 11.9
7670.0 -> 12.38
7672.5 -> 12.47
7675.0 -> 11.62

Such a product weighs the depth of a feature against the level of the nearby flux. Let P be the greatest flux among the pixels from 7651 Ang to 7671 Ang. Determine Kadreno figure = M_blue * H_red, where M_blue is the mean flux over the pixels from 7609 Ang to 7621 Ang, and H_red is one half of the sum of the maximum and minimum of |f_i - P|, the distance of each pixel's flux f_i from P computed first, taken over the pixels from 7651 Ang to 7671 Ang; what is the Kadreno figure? 7.4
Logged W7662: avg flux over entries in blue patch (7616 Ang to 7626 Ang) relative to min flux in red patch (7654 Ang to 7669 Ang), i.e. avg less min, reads 1.0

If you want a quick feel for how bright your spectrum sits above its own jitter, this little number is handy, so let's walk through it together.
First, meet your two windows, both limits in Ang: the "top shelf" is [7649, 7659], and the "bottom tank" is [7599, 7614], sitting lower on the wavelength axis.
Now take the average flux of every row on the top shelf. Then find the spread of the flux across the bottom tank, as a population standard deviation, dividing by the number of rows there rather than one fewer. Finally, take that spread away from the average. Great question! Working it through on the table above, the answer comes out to 10.9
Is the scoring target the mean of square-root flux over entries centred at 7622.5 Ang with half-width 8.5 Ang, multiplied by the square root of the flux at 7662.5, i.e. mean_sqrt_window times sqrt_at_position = 12.0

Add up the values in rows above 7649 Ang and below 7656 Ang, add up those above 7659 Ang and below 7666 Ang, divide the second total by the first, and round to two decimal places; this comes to 0.99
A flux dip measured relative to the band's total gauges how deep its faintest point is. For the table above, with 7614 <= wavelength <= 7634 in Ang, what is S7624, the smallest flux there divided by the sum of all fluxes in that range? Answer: 0.122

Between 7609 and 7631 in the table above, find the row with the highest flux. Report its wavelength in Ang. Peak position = 7625.0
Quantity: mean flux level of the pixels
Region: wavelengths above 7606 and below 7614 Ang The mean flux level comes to 10.8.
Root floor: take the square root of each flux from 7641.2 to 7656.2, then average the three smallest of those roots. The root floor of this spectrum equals 3.44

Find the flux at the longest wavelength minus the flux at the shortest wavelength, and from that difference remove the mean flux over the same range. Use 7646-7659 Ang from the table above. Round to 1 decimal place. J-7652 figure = -13.0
